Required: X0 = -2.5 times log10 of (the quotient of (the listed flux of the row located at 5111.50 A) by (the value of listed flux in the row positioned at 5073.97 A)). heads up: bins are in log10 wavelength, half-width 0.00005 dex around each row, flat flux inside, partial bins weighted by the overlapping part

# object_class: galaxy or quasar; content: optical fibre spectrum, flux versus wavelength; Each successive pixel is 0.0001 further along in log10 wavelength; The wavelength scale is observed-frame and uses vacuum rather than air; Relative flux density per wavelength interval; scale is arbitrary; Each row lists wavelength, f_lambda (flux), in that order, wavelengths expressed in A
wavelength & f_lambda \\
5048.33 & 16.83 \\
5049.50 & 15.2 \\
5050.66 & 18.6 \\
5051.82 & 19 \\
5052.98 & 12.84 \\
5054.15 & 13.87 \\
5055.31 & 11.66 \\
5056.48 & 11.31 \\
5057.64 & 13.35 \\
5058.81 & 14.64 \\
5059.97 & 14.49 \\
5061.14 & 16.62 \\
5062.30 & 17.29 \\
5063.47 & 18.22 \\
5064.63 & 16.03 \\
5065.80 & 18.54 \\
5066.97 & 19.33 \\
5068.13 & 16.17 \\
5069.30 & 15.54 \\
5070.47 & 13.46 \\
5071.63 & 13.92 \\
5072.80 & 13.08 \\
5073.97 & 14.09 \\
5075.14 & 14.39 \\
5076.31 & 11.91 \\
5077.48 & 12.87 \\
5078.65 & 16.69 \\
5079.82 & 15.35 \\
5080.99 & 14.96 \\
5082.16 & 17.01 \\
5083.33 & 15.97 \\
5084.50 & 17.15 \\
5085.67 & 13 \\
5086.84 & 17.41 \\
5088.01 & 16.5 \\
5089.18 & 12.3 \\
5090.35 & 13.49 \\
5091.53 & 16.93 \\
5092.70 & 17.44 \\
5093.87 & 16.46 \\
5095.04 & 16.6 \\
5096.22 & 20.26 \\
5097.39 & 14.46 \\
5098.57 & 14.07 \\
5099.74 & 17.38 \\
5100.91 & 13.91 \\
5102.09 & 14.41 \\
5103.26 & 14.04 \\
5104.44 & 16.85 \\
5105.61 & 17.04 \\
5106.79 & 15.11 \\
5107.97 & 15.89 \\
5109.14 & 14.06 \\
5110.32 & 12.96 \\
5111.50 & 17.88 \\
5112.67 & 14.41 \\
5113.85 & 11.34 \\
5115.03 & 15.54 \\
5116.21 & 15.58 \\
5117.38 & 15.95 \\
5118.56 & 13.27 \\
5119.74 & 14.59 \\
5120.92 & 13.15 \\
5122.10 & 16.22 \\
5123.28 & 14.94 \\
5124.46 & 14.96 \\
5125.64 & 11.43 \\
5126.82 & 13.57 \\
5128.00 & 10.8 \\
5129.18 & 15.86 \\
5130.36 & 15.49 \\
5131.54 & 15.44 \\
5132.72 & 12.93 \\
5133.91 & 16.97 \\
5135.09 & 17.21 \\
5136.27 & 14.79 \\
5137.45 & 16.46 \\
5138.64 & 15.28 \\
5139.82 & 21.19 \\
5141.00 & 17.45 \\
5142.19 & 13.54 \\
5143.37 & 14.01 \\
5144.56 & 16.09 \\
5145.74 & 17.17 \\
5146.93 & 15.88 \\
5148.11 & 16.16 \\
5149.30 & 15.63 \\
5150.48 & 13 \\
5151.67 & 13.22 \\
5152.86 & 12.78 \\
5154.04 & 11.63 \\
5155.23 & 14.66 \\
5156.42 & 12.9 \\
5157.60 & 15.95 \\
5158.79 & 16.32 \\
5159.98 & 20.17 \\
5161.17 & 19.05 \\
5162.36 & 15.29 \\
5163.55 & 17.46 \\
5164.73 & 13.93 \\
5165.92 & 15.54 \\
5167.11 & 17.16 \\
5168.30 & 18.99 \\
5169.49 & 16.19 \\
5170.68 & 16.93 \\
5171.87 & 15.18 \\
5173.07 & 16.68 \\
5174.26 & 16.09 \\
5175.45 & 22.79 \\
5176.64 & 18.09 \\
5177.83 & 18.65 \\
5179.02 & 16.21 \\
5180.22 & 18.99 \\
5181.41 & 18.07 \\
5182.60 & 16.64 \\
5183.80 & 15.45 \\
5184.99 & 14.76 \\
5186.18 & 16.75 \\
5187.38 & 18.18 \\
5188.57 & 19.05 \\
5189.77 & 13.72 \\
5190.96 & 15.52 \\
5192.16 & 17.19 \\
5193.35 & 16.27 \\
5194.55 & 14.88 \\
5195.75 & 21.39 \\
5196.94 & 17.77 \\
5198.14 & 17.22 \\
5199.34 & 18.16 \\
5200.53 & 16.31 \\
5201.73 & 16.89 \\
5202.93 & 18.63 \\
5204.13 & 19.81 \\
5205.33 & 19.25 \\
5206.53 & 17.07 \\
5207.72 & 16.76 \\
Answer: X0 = -0.3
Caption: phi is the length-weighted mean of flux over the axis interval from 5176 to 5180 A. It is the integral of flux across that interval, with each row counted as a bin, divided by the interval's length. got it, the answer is 17.8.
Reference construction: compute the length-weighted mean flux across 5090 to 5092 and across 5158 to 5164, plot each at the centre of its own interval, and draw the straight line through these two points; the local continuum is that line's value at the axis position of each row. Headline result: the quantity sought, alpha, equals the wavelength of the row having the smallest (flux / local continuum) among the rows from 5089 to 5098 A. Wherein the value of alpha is 5089.18 A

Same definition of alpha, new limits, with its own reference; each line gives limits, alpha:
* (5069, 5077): 5076.31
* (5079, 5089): 5085.67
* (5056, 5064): 5056.48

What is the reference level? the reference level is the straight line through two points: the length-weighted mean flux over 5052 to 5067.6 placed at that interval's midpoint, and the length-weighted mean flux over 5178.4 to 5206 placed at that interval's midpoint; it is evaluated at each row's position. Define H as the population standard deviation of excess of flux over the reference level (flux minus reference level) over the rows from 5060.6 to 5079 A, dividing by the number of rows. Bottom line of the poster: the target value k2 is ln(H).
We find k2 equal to 0.8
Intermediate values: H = 2.2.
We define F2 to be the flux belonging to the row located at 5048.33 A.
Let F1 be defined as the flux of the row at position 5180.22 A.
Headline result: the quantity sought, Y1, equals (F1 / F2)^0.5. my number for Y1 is 1.06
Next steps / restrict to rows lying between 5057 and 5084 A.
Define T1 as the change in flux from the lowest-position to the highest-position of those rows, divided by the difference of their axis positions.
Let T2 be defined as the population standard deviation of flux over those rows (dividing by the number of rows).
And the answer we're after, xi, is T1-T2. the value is -1.8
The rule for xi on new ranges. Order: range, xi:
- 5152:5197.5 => -2.2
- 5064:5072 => -2.3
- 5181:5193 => -1.7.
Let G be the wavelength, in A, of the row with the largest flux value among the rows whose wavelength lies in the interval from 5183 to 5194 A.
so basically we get 5188.57 A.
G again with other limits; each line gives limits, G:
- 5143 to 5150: 5145.74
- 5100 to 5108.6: 5105.61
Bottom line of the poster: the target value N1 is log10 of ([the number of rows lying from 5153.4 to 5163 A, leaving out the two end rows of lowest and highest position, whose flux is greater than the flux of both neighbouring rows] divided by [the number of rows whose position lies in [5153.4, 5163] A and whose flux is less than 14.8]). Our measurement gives -0.18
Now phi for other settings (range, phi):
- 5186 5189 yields 18.1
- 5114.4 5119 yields 15.1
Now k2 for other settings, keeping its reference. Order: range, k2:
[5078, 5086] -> 0.3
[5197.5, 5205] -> 0.1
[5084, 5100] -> 0.7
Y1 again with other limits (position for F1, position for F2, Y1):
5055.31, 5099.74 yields 0.82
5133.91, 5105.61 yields 1.00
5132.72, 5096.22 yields 0.80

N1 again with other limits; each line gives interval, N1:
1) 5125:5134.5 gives -0.30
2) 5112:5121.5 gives -0.40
